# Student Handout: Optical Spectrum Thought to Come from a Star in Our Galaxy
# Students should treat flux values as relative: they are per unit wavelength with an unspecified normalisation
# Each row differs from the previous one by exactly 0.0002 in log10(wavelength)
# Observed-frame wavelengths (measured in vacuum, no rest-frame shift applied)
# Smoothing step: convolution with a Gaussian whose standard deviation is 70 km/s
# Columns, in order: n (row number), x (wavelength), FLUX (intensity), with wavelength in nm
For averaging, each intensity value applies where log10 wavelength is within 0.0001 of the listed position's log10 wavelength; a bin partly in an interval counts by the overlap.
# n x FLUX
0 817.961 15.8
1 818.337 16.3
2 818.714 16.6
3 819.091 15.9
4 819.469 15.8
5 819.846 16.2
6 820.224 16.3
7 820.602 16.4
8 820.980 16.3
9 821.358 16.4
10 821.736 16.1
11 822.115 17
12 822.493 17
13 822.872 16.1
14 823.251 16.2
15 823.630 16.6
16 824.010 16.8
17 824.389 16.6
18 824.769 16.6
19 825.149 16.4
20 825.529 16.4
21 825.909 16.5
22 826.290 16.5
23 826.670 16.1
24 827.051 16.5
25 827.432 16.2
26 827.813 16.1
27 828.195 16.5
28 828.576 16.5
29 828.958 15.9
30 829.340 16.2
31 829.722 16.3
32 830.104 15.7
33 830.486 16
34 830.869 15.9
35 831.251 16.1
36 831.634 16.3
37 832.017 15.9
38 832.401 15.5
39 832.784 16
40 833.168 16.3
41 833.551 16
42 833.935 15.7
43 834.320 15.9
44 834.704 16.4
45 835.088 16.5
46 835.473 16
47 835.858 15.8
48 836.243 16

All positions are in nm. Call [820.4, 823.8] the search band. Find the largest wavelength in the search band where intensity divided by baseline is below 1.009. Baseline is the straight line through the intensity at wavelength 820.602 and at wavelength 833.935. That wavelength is 823.251 nm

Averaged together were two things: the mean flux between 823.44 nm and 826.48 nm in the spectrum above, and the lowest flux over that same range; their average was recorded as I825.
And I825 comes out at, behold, 16.5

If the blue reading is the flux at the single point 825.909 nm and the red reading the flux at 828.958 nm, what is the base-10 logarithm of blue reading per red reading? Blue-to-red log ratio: 0.016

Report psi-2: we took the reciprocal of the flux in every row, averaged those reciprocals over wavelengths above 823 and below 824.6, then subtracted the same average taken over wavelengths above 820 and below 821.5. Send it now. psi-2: -0.0007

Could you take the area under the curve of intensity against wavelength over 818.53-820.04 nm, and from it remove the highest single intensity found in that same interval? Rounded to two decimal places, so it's 7.74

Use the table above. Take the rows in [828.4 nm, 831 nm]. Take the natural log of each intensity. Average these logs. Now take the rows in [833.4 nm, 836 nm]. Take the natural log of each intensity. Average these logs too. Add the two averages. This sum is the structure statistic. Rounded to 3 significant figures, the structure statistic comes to 5.55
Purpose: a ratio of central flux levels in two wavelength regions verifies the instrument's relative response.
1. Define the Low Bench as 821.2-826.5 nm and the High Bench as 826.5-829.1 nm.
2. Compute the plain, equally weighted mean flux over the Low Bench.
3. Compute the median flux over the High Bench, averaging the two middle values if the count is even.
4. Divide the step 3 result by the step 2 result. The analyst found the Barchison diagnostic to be 0.981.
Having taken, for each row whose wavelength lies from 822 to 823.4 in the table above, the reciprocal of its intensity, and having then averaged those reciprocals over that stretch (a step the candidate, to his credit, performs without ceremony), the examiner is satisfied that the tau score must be 0.0604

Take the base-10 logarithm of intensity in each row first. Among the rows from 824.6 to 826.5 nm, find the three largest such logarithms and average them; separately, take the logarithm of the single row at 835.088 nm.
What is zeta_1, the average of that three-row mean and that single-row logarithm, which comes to 1.218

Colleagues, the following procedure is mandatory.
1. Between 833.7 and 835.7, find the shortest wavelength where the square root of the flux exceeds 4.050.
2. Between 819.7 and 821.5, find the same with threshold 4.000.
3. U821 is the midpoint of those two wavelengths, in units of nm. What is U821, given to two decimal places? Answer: 827.47 nm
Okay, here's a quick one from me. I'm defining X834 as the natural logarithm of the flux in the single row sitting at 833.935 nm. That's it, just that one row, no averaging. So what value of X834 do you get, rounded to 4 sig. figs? 2.754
